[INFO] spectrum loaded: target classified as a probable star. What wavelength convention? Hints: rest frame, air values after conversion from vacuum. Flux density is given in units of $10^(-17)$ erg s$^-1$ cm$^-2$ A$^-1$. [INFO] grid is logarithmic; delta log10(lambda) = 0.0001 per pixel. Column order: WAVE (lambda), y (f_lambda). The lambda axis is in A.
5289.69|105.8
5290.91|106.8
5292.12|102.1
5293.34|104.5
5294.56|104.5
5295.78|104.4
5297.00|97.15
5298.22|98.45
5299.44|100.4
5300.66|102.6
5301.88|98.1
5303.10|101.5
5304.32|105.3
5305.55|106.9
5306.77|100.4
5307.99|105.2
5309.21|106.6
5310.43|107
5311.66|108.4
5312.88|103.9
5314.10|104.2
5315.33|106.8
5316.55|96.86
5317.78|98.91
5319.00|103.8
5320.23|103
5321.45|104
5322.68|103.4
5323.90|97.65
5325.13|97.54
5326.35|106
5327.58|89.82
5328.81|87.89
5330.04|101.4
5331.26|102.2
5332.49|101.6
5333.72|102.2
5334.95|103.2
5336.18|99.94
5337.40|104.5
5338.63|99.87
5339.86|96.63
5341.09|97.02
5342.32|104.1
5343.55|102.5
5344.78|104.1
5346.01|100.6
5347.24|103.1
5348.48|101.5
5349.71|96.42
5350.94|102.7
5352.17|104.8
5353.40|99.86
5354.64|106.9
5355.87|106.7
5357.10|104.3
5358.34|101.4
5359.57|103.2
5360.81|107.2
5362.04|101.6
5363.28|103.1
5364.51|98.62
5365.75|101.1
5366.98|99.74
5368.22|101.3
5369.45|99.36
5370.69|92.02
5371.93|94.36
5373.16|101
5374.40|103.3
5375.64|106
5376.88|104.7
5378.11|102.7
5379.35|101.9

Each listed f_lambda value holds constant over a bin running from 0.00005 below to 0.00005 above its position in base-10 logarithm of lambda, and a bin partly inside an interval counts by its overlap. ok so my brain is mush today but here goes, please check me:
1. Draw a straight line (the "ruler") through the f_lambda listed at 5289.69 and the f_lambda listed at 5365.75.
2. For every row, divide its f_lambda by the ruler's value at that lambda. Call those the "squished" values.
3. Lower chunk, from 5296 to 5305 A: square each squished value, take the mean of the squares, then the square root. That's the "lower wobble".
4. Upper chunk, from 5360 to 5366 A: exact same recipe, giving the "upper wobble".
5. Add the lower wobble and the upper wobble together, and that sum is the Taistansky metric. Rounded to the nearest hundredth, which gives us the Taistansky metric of 1.97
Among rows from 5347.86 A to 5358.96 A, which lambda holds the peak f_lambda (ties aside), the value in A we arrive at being 5354.64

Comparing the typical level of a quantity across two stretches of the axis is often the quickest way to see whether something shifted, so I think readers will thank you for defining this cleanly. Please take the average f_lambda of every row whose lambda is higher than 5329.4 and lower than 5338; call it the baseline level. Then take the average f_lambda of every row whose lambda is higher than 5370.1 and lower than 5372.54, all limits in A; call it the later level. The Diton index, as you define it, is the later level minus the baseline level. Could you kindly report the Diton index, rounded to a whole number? -9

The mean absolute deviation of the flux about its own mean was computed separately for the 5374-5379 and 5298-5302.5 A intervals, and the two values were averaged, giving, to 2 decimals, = 1.39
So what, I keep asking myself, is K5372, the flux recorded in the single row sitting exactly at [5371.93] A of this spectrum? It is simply 94.36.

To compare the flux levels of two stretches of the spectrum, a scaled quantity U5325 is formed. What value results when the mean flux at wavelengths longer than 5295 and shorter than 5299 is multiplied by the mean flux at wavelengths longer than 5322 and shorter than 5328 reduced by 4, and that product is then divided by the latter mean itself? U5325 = 96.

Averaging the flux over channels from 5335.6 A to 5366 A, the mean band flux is 102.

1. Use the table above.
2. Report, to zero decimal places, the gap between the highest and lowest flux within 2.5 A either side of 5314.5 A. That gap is 10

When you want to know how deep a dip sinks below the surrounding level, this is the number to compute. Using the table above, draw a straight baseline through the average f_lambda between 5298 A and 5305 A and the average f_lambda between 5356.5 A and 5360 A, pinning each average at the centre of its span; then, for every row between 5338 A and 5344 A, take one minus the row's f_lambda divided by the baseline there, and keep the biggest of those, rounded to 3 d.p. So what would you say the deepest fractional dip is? 0.056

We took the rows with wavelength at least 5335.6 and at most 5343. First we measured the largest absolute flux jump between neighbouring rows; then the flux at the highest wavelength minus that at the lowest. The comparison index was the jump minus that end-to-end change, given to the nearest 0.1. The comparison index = 2.9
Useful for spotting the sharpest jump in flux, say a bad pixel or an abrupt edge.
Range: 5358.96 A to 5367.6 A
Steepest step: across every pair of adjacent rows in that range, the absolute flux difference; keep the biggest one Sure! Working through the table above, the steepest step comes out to 5.6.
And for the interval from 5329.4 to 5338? 4.6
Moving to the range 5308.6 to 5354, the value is 16.2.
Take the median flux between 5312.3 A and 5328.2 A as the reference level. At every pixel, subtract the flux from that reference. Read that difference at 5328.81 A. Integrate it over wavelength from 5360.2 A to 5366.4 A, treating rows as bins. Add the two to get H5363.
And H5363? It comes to 22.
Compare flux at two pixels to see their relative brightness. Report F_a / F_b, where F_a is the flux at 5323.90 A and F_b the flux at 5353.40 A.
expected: 0.98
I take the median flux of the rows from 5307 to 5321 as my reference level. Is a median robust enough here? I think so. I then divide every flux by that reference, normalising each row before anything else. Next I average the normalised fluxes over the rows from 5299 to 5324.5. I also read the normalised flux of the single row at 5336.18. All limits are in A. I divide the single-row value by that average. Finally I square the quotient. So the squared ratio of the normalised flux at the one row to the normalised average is 0.94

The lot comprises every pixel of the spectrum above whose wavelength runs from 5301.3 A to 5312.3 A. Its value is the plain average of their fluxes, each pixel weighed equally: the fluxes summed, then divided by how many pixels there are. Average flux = 104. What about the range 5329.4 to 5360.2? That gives 102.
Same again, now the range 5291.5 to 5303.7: 101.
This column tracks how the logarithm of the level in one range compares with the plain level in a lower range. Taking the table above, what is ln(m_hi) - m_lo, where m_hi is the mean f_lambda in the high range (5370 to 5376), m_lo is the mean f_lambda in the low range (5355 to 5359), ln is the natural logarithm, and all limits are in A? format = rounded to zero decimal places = -100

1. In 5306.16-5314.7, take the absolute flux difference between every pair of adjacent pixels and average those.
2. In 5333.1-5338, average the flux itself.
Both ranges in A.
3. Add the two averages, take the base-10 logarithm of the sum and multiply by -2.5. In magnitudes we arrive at -5.049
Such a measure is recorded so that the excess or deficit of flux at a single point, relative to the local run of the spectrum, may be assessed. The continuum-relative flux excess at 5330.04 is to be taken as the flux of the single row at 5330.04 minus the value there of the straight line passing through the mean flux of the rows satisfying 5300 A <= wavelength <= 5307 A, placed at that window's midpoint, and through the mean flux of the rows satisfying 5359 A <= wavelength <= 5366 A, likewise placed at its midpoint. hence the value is -1.1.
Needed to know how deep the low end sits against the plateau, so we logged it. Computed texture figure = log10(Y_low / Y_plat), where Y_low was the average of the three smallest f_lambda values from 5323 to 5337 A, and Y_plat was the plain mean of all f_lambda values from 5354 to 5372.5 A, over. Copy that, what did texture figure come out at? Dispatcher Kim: -0.043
